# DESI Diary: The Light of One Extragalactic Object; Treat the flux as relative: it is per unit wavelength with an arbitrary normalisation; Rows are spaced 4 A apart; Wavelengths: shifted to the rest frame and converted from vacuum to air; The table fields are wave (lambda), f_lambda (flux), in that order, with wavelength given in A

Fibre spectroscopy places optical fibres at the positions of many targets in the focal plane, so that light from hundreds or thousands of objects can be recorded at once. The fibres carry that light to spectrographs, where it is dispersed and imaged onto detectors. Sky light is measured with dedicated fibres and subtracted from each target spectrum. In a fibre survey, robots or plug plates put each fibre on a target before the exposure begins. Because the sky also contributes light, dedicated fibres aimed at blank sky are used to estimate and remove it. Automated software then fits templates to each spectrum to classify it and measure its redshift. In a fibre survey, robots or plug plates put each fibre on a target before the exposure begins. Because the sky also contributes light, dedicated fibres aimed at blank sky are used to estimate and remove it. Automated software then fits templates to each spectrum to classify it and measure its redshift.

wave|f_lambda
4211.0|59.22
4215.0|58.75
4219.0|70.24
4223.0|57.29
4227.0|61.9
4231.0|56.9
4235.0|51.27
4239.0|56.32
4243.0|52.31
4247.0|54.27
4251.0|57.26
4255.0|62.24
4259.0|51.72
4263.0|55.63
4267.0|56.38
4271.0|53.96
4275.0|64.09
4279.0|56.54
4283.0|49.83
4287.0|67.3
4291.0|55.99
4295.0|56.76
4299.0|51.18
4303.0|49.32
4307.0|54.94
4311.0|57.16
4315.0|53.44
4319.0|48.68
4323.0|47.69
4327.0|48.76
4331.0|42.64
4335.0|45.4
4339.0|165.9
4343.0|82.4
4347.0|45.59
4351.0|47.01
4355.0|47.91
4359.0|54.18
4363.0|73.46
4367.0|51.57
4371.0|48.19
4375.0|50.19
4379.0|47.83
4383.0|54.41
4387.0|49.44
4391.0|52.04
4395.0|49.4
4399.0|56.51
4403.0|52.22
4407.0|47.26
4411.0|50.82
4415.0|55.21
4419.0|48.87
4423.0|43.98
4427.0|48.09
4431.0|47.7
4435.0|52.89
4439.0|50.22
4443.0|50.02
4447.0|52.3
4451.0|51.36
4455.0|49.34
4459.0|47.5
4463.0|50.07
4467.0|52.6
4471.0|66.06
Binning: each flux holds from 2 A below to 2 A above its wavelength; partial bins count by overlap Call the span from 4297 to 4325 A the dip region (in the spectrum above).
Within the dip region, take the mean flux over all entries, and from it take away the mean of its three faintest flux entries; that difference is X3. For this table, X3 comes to 3.2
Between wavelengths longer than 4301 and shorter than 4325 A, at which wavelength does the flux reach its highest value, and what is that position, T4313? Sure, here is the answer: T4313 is 4311.0 A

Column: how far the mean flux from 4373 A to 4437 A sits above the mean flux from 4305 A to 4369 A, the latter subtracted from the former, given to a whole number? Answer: -10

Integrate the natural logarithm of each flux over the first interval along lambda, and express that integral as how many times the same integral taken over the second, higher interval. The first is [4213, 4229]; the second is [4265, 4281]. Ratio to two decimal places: 1.02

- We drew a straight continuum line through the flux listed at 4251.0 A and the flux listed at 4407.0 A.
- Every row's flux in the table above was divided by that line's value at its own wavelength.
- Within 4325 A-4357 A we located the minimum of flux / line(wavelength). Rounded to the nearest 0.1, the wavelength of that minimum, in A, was 4331.0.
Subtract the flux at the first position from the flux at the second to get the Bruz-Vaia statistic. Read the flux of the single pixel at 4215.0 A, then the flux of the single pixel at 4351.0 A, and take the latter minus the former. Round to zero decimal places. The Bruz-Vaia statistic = -12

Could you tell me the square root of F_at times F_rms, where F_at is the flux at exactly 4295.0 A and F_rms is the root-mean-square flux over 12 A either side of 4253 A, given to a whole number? 56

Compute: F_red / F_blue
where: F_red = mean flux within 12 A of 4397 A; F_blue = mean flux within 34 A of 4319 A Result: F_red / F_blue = 0.85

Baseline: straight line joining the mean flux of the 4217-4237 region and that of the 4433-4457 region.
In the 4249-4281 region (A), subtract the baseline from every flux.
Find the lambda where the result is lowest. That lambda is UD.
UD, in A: 4259.0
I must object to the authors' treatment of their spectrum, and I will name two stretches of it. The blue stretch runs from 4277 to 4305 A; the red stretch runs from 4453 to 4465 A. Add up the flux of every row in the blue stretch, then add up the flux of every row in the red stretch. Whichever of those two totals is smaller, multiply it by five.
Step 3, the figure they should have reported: 735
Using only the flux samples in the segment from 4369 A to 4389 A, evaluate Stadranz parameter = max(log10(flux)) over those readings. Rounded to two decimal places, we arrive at 1.74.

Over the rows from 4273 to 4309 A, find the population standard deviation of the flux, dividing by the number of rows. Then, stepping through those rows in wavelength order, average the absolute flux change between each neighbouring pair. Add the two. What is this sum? 13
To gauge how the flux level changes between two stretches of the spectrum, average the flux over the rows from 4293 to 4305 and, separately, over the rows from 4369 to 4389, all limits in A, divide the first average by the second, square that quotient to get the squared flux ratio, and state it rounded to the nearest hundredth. 1.10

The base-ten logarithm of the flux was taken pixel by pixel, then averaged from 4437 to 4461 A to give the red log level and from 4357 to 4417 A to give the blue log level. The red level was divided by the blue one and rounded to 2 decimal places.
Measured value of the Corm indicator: 0.99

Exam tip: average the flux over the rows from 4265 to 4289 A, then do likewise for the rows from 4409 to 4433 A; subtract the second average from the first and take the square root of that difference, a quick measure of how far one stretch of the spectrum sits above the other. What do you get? 3.0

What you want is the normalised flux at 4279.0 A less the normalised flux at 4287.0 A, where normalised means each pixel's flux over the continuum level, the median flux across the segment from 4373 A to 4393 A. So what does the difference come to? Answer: -0.21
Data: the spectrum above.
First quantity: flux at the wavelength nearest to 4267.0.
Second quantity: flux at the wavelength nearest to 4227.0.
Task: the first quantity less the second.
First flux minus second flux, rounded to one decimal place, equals -5.5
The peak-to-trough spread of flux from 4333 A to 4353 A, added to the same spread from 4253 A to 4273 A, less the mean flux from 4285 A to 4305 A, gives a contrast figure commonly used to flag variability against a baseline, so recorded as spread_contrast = 75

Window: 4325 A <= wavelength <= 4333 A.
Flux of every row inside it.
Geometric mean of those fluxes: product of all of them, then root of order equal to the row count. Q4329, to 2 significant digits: 46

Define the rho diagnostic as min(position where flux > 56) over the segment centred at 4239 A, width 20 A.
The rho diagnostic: 4231.0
